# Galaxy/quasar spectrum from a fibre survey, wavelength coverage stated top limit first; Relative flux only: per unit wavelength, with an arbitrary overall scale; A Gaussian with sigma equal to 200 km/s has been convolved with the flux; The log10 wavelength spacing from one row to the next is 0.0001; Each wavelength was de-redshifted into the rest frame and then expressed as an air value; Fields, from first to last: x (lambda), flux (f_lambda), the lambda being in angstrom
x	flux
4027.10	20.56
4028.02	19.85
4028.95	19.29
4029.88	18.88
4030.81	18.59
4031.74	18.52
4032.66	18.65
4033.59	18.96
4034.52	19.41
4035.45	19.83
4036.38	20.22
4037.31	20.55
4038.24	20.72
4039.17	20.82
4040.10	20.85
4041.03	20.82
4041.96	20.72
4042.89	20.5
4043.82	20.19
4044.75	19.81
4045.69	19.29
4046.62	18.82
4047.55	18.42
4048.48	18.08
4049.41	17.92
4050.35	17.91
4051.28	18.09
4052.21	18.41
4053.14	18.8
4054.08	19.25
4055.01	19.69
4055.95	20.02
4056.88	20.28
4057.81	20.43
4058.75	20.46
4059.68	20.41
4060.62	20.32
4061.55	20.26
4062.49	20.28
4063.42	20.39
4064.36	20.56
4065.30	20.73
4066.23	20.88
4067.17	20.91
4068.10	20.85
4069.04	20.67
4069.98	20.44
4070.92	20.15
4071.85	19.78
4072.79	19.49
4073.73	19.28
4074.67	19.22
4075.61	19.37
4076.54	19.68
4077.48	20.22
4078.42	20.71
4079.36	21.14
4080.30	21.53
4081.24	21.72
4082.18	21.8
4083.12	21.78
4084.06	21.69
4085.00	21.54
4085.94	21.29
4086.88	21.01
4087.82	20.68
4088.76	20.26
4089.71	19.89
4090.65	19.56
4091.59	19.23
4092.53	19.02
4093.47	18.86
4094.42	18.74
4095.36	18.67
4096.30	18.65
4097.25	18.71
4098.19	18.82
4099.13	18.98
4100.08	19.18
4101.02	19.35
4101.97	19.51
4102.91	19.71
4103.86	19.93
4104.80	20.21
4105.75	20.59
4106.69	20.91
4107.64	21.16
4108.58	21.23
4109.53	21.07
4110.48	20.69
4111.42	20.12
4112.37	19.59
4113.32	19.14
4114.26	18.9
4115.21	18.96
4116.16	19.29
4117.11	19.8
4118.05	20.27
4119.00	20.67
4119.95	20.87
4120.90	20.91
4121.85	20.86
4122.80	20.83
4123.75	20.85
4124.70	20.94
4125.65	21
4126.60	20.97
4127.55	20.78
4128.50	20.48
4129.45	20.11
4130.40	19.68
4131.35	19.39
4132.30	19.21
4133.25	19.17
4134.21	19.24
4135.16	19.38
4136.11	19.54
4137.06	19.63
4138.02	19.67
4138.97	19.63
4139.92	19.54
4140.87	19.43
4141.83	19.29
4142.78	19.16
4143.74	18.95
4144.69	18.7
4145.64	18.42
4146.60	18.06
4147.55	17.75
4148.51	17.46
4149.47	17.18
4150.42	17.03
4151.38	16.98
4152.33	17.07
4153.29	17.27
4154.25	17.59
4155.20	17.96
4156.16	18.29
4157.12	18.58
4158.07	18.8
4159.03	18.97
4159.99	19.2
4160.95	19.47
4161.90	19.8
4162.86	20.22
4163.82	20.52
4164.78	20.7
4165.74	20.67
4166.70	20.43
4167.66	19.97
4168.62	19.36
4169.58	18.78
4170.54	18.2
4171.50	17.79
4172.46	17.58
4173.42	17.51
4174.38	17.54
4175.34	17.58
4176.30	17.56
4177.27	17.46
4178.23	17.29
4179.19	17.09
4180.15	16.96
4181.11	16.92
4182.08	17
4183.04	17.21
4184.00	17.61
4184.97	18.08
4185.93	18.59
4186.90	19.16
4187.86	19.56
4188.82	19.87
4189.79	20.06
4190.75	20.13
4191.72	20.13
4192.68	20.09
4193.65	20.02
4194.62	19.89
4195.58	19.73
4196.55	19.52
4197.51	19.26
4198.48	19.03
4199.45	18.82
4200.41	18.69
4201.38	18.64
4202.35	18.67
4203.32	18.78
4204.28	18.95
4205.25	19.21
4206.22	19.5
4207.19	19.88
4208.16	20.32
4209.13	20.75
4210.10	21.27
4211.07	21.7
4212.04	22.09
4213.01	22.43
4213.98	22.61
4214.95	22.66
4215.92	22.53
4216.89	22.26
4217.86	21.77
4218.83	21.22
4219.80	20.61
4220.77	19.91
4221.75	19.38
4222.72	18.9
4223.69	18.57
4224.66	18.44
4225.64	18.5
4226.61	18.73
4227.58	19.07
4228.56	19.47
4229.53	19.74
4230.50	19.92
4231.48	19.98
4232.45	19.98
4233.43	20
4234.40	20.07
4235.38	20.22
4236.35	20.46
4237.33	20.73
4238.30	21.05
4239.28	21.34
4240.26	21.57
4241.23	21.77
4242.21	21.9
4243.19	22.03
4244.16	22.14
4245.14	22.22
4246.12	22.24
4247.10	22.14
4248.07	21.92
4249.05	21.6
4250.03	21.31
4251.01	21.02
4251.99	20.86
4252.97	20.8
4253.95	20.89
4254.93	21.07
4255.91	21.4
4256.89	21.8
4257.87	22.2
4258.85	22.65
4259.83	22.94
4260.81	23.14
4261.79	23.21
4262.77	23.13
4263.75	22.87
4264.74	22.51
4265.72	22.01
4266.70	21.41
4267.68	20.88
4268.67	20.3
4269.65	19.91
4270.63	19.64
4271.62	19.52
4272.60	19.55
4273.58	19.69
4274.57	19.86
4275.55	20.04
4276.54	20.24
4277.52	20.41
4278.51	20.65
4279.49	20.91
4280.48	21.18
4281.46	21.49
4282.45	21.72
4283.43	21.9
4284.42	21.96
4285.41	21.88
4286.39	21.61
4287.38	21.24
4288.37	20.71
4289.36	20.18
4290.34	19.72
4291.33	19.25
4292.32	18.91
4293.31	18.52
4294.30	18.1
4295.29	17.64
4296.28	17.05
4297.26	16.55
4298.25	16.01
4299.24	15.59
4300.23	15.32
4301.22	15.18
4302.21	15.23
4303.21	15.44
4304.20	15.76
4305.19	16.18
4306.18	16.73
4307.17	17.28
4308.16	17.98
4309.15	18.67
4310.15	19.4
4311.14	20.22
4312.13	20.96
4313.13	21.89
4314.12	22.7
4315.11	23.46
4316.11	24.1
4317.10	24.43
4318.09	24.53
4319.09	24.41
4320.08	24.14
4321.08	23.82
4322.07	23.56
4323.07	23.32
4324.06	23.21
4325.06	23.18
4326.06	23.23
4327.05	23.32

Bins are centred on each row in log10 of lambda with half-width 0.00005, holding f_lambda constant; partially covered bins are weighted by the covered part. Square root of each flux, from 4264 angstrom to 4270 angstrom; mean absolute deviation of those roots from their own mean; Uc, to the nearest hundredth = 0.09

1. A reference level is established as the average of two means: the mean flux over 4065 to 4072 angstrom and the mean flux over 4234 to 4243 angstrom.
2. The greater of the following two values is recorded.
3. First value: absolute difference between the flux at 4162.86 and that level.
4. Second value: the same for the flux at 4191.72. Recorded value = 0.7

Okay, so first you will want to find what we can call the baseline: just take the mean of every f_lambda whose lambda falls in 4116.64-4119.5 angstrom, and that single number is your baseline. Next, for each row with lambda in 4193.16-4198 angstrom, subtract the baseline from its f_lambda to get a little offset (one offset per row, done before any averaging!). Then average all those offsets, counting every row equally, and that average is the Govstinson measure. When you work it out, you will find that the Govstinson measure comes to -0.6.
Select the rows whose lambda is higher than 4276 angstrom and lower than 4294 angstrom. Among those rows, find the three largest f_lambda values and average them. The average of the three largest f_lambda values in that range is 21.9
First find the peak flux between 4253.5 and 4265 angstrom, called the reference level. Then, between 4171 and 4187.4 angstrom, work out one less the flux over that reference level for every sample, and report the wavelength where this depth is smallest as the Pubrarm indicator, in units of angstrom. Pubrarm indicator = 4186.90 angstrom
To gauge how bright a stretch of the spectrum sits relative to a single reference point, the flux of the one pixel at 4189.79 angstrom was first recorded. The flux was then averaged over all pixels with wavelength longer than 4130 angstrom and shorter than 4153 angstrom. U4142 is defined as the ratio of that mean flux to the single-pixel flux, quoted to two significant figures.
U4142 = 0.93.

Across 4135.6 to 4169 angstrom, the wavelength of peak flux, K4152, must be 4164.78 angstrom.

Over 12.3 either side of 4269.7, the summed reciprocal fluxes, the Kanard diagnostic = 1.18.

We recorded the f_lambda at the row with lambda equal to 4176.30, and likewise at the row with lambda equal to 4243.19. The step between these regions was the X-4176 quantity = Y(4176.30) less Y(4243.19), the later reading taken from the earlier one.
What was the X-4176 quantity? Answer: -4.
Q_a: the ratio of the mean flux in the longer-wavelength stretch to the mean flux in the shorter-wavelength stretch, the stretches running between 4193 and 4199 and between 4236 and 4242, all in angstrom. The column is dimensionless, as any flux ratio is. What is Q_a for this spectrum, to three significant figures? 1.08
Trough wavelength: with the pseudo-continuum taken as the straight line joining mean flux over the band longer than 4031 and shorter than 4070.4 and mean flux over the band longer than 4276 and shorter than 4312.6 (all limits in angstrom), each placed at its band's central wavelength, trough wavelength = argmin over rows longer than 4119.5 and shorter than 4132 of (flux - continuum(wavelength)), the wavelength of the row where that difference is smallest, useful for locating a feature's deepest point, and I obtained 4131.35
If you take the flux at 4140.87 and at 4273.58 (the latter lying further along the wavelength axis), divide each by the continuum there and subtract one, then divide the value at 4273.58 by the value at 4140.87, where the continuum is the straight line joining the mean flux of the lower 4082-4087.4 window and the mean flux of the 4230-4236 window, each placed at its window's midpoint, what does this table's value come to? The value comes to 0.0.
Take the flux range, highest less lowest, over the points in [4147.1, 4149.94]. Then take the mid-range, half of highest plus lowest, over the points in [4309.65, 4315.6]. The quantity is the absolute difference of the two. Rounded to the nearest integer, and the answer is 21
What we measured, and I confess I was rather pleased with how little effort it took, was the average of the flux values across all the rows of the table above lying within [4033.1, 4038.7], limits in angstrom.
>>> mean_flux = 19.9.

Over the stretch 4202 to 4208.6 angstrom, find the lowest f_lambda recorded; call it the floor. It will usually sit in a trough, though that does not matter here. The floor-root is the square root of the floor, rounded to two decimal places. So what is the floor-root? 4.32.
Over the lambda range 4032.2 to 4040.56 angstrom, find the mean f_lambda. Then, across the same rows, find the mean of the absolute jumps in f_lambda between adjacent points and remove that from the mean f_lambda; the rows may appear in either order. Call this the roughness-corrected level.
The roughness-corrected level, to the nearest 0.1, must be 19.7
